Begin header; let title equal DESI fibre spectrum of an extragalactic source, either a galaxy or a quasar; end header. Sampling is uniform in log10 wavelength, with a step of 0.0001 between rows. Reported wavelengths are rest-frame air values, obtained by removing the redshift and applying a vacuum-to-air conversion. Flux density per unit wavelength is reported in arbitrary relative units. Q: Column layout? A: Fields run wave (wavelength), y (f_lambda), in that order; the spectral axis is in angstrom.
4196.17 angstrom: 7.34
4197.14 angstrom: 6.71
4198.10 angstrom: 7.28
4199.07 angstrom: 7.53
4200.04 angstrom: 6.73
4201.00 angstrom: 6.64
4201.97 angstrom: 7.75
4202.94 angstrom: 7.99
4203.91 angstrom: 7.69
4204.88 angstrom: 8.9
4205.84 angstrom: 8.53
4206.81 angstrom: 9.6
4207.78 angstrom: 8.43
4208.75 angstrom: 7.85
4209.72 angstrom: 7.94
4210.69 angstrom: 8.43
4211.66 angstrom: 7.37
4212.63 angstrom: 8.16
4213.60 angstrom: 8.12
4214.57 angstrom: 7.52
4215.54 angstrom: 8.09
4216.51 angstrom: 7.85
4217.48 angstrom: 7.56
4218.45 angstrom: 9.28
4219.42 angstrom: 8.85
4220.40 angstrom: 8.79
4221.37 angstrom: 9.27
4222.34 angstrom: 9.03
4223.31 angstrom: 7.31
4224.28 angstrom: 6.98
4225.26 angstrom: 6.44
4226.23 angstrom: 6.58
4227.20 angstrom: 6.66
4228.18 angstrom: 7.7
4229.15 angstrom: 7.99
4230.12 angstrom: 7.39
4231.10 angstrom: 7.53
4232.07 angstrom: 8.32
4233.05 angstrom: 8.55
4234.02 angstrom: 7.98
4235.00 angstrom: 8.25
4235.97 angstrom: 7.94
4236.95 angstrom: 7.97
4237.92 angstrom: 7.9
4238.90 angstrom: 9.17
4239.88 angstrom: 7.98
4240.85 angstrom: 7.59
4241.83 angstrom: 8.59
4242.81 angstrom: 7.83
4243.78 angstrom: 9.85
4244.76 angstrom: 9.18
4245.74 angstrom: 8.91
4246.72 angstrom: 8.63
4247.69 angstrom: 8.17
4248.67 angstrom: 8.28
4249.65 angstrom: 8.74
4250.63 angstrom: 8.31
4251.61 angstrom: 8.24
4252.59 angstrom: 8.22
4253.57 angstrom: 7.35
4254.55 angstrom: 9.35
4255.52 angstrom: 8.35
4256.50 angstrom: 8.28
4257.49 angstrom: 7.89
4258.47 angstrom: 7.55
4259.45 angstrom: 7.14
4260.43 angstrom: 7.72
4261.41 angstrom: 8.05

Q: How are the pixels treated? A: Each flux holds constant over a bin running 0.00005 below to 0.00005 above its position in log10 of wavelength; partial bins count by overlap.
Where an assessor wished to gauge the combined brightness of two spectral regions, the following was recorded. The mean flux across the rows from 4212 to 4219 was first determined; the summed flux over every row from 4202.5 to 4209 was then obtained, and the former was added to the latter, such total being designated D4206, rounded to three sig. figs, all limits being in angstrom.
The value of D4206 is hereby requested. 67.1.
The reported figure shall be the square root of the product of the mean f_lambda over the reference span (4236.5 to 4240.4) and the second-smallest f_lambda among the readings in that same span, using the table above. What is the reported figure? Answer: 8.1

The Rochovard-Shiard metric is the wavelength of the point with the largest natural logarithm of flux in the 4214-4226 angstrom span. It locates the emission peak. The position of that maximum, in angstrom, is 4218.45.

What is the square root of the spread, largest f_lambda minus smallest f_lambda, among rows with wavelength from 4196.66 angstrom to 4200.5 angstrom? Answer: 0.91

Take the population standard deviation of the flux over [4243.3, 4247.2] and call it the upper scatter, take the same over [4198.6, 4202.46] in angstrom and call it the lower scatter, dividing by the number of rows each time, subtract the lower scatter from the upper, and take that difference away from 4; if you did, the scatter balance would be 4.03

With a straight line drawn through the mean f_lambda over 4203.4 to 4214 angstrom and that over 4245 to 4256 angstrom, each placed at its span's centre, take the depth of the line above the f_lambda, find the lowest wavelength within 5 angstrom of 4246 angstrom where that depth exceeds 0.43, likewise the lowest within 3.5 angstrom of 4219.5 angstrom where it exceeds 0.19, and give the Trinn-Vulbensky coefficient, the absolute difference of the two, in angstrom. 26.3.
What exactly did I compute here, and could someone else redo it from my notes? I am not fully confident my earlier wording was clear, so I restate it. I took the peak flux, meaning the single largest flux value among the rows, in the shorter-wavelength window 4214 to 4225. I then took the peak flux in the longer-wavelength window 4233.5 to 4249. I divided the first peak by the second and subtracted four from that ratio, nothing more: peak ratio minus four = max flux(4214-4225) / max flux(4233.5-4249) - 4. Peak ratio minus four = -3.06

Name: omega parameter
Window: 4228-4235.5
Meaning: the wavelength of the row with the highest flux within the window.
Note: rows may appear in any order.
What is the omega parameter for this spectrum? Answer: 4233.05 angstrom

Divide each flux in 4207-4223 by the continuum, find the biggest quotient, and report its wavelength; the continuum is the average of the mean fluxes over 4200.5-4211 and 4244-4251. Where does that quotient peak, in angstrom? 4218.45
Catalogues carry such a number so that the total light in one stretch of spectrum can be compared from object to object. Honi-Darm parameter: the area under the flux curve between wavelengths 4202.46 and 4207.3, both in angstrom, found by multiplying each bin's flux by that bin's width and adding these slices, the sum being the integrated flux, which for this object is 41.4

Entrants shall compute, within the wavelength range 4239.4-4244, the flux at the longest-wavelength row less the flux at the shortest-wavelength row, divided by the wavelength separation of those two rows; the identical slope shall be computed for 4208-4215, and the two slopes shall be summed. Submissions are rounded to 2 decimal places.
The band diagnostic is 0.42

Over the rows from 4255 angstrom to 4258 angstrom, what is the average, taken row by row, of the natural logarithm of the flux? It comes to 2.10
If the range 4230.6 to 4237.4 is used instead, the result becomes 2.09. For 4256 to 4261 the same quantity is 2.04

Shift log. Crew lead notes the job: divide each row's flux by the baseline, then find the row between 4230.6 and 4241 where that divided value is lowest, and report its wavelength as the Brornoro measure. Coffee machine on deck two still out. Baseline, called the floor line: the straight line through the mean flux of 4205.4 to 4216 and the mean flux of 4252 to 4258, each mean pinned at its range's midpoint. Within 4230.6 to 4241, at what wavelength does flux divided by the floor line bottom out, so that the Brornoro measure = 4231.10 angstrom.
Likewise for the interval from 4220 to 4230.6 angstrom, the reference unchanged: 4225.26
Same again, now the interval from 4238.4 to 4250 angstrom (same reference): 4240.85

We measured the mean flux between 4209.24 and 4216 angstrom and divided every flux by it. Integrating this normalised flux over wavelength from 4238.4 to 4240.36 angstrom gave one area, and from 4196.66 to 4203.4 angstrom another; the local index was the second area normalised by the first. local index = 2.9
